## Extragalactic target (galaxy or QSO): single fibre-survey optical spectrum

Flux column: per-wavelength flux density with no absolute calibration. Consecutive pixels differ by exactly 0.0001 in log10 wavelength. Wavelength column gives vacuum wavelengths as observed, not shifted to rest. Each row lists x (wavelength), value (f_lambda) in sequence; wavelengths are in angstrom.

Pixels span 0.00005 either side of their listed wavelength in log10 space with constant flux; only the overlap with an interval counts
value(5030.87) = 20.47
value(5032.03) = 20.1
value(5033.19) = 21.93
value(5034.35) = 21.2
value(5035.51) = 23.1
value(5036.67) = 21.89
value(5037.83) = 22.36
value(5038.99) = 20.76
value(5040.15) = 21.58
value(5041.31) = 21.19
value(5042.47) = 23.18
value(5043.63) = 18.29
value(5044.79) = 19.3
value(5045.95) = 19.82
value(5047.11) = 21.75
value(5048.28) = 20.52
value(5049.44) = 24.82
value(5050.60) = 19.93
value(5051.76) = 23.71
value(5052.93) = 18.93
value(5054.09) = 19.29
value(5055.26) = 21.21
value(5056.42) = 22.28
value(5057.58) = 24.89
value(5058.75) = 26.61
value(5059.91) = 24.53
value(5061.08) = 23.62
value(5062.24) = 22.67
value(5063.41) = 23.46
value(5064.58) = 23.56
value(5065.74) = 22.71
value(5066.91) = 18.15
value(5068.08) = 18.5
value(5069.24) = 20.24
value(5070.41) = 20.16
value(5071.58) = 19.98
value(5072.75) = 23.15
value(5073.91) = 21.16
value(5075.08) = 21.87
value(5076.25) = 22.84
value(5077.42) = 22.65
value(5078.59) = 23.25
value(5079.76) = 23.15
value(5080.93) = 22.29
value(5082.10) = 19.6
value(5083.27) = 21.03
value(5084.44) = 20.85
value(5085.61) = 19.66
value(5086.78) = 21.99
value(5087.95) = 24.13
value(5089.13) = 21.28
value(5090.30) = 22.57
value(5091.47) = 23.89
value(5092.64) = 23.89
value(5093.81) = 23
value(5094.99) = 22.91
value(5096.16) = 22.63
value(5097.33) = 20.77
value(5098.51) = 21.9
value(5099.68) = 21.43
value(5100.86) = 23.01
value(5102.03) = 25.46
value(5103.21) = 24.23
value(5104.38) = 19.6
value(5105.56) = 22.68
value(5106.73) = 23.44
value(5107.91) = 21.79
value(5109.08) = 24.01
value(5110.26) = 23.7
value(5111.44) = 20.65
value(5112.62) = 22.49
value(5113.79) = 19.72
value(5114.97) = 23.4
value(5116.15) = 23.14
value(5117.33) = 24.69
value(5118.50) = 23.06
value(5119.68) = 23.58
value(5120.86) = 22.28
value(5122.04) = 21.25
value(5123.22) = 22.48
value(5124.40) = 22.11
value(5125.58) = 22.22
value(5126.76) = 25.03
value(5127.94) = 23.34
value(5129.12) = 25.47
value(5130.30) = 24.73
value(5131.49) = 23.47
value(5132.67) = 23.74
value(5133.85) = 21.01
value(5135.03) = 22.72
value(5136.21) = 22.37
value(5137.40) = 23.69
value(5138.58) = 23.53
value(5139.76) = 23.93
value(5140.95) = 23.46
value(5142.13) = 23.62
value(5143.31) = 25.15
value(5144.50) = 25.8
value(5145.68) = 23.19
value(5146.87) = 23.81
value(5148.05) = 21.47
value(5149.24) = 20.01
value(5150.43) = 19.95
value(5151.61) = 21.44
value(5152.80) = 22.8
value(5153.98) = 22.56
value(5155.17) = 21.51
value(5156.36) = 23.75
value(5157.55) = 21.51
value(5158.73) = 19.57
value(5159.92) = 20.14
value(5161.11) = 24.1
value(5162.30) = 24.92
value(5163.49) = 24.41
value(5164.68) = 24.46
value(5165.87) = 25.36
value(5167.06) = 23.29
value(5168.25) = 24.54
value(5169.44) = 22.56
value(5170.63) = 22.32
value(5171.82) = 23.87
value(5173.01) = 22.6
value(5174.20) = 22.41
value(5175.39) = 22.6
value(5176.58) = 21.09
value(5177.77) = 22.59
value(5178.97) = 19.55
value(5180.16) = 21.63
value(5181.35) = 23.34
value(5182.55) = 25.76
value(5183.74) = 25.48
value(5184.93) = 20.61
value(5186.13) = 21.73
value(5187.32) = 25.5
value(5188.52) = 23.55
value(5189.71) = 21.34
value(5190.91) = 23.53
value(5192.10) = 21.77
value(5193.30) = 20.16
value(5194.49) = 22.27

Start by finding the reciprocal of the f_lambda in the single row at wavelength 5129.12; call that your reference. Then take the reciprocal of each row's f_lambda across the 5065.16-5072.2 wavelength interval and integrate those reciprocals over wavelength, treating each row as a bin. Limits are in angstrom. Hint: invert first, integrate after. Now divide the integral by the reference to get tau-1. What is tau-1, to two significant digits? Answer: 9.0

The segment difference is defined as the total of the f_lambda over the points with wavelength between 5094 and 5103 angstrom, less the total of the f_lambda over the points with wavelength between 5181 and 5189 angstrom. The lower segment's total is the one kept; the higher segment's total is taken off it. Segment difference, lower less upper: -8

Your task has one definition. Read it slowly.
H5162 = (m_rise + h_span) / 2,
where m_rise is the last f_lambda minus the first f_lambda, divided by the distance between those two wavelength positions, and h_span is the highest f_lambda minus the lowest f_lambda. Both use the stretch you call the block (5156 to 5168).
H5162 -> 2.87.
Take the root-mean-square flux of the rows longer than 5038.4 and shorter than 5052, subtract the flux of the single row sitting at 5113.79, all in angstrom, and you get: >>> 1.6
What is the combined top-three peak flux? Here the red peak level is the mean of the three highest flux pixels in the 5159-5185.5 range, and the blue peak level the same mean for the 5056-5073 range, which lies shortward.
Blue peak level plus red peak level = 50.9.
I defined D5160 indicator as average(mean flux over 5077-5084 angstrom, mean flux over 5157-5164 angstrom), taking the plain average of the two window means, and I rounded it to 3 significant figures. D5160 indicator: 22.2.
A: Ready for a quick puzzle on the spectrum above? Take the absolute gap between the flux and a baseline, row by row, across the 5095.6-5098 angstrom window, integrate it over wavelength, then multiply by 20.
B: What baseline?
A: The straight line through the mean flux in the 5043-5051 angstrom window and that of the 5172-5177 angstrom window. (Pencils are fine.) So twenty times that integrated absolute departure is 44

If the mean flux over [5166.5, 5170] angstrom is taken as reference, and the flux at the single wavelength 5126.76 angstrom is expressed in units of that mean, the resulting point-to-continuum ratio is 1.07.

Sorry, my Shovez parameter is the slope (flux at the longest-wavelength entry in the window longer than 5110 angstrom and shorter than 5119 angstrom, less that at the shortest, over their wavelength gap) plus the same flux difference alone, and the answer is -1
